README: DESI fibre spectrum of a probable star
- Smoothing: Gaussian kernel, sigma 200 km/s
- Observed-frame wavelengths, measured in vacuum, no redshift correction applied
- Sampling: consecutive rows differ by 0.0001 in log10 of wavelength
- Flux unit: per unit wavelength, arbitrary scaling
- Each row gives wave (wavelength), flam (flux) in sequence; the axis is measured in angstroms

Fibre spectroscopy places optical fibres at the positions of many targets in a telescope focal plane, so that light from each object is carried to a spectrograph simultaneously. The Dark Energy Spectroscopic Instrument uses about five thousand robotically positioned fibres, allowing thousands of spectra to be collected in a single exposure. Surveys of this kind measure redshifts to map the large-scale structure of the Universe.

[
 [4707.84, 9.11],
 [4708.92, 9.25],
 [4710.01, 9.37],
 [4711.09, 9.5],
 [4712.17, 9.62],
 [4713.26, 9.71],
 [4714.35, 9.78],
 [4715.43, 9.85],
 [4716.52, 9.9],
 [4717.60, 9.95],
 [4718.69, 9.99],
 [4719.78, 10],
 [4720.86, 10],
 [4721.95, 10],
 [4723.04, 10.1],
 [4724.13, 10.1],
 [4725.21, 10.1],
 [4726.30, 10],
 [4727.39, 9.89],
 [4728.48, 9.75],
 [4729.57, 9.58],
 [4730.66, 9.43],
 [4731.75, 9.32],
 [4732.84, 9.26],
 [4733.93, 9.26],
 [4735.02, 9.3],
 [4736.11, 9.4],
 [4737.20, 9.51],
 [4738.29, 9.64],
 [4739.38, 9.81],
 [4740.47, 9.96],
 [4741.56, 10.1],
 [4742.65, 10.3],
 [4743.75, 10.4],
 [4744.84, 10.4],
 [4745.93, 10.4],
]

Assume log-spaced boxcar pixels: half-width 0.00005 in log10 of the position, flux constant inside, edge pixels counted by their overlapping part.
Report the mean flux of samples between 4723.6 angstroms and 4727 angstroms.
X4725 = 10.1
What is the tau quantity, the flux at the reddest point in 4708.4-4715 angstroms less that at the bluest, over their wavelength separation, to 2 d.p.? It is 0.10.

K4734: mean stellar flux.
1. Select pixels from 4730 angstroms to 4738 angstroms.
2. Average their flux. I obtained 9.4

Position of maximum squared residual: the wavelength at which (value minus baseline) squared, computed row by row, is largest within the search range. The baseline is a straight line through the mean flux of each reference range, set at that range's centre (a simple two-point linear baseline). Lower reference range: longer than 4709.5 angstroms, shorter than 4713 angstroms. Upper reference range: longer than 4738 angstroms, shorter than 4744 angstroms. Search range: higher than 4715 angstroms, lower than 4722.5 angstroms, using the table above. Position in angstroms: 4718.69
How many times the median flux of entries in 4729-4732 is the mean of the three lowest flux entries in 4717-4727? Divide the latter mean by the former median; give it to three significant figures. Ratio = 1.06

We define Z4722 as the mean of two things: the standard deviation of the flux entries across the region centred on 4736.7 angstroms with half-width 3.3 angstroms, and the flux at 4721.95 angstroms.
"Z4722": 5.1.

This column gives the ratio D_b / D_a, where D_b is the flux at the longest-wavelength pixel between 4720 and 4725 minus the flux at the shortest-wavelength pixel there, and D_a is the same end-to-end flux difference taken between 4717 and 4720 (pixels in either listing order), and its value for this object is 2.0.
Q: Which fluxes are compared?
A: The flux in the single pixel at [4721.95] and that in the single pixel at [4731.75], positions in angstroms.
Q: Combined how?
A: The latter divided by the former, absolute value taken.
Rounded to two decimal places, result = 0.93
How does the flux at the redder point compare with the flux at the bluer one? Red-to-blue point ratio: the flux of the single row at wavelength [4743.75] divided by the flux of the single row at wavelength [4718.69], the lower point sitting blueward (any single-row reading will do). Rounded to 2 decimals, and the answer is 1.04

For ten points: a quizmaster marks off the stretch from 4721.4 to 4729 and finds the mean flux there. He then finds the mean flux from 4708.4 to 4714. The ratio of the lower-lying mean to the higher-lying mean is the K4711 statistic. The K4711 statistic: 0.95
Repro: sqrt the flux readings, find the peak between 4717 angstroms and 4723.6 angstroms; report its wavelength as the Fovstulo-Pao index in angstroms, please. 4723.04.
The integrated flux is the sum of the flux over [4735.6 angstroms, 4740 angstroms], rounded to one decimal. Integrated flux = 38.4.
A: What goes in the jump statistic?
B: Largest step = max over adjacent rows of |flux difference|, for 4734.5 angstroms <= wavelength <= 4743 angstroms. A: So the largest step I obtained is 0.20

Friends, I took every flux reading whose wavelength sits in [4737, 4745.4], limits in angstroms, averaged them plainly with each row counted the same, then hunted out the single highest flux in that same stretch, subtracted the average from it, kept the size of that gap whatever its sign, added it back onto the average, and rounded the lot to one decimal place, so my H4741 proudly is 10.4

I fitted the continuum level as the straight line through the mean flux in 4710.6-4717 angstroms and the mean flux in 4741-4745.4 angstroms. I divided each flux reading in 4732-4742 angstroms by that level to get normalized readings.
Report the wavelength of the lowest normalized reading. 4733.93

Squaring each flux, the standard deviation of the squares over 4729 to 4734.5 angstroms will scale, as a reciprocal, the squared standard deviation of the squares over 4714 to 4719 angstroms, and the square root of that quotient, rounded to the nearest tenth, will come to 1.0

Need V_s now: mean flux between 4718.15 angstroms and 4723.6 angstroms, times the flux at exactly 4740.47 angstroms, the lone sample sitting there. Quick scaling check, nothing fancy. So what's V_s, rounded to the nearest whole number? 100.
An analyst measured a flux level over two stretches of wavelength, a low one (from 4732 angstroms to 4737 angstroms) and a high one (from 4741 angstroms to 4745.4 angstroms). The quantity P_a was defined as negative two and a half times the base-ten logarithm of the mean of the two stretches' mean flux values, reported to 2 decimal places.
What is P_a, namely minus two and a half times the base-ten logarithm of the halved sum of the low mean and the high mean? -2.48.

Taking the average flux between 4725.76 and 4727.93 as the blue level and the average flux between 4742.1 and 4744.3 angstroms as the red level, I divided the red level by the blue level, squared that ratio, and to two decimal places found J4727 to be 1.08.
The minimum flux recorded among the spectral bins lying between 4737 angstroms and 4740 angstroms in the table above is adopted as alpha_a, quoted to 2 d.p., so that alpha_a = 9.51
